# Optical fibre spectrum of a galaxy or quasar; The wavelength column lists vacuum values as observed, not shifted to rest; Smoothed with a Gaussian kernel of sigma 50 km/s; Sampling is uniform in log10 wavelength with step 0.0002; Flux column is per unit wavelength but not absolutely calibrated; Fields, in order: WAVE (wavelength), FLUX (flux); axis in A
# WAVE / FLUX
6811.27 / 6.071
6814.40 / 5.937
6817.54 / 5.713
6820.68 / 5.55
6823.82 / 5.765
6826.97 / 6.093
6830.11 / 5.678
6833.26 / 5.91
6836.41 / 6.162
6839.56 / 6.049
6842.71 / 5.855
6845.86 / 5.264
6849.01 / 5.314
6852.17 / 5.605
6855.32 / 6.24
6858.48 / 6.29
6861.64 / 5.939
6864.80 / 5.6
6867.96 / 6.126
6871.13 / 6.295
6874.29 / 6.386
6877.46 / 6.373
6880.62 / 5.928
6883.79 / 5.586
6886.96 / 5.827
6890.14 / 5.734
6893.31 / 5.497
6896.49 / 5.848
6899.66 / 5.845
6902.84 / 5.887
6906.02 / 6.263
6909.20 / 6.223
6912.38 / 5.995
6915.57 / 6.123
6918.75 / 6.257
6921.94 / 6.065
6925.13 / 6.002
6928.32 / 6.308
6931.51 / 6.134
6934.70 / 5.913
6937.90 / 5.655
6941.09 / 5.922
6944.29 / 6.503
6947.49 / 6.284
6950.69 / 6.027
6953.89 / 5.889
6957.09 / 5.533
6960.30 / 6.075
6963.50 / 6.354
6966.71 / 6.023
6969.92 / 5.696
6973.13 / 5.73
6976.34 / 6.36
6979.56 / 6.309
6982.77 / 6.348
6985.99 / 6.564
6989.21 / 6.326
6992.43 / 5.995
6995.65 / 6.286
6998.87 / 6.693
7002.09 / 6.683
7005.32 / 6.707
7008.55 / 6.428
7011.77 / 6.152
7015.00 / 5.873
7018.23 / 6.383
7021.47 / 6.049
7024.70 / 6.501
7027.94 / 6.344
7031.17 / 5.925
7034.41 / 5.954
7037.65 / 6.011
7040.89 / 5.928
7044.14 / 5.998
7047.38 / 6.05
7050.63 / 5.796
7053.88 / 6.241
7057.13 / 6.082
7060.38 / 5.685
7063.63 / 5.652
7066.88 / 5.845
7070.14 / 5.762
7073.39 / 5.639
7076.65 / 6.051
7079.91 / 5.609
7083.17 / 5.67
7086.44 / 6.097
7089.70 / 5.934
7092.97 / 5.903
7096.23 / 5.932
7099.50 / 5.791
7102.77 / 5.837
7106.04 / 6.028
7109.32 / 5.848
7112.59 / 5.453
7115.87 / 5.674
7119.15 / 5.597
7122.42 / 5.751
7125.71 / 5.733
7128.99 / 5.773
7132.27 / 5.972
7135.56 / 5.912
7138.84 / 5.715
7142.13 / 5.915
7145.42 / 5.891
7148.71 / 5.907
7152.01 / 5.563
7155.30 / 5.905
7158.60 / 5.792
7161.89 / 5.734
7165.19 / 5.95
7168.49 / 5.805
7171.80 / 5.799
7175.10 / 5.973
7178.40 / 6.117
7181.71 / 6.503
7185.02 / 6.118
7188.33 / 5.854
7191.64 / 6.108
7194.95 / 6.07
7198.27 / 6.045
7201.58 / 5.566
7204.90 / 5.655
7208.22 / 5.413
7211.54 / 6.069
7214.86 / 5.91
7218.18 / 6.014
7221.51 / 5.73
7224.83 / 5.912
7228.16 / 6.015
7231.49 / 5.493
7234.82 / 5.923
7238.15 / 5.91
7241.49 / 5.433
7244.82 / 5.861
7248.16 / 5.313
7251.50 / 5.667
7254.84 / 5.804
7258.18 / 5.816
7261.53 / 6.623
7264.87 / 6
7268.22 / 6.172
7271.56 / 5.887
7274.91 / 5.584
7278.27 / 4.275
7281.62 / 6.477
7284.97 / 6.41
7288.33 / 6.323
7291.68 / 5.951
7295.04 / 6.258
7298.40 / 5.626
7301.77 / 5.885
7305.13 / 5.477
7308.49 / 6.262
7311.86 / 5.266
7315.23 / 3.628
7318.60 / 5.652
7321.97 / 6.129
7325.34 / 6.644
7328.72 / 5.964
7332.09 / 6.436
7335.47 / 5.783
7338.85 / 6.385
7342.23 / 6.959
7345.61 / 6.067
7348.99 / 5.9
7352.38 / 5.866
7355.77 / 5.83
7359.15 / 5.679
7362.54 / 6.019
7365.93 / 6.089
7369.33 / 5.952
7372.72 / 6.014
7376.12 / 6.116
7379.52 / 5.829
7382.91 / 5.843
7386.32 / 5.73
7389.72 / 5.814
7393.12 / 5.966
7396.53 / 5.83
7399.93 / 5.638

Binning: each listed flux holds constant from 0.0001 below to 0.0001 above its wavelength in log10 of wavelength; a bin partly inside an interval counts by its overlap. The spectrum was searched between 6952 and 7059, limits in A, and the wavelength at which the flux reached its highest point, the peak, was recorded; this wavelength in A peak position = 7005.32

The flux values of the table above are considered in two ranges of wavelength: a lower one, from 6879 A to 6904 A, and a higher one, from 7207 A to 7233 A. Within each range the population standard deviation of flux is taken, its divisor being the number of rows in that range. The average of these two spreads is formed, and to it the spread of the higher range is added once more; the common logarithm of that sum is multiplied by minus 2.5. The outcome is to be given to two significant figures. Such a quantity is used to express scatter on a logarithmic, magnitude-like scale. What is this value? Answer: 0.94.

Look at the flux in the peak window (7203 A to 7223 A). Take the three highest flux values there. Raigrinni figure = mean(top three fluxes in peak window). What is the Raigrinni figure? 6.0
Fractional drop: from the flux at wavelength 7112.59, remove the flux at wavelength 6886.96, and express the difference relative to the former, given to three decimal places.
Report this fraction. -0.069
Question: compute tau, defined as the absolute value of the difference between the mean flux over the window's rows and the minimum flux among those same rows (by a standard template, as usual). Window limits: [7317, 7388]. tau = 0.39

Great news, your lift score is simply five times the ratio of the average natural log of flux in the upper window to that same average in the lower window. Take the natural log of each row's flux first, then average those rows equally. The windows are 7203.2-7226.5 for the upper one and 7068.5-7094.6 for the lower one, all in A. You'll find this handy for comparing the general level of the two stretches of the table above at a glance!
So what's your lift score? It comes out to 4.99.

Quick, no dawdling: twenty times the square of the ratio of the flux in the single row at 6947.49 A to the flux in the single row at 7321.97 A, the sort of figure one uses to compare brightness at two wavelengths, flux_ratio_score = 21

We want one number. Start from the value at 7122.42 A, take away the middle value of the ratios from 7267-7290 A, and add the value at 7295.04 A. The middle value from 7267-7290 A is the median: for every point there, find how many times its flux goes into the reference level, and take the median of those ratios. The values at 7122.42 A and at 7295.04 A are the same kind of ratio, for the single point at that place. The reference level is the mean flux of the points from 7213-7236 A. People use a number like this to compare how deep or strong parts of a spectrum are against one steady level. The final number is 1.01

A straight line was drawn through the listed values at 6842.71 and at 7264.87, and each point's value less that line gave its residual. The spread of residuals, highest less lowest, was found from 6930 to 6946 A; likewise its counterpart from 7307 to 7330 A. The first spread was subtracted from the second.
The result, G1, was 2.2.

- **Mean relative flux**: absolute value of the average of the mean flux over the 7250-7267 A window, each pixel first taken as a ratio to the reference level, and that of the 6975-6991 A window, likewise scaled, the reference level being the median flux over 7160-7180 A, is 1.05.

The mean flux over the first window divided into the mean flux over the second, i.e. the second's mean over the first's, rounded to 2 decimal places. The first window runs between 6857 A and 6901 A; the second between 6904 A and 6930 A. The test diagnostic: 1.03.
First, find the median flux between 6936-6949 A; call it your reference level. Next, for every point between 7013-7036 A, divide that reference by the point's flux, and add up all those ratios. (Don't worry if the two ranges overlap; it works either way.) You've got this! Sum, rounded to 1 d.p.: 7.0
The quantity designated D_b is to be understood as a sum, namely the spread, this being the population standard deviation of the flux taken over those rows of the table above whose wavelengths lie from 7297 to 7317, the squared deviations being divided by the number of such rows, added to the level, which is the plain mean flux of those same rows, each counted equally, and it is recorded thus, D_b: 6.19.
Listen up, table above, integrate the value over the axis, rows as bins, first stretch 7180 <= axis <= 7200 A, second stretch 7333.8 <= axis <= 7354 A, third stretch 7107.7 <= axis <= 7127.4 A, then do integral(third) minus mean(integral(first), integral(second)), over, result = -12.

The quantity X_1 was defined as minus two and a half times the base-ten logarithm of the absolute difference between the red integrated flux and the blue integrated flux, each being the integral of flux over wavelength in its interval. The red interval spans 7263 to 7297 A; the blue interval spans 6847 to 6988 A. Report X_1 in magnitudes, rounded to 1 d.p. -7.0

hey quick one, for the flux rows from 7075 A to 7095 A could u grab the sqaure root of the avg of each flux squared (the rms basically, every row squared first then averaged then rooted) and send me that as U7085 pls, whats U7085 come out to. 5.88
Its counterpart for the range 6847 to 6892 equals 5.96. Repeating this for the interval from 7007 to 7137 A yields 5.93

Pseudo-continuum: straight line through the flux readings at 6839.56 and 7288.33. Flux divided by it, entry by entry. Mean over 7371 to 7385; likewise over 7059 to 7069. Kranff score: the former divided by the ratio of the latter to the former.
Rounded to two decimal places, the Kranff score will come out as 0.94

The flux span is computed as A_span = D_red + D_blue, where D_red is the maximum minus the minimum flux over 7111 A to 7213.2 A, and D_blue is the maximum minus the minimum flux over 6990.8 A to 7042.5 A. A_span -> 1.9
